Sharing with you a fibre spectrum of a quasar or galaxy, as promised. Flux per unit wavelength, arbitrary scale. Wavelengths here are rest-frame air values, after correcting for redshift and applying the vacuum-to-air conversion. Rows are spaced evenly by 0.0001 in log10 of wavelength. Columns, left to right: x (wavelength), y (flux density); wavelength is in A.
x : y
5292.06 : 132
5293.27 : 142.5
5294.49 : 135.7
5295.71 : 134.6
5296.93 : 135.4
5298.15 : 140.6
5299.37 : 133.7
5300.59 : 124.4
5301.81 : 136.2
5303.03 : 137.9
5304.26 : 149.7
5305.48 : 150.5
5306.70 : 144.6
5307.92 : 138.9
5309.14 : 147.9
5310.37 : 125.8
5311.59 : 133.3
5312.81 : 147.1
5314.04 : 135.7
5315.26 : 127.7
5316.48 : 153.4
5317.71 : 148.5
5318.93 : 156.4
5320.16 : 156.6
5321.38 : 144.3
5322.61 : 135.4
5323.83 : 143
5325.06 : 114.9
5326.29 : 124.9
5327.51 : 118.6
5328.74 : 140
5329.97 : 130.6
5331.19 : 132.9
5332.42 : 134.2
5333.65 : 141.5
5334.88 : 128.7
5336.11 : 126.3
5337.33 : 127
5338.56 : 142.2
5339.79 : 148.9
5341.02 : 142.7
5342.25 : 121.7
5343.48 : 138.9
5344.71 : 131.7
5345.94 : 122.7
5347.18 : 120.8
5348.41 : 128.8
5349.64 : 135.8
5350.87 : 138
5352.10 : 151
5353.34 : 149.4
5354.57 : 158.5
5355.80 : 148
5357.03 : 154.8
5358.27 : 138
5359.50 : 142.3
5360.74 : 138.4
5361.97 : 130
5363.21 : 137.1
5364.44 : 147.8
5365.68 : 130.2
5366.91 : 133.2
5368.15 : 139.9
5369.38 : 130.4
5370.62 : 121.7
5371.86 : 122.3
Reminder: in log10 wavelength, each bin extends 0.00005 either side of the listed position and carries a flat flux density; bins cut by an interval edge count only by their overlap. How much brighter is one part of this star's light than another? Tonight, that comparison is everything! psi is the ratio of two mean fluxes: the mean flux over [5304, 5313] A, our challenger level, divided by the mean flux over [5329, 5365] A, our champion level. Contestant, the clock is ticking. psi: 1.03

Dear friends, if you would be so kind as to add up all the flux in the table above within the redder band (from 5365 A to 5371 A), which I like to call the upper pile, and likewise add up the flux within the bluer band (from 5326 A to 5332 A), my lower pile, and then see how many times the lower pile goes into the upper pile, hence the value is 1.01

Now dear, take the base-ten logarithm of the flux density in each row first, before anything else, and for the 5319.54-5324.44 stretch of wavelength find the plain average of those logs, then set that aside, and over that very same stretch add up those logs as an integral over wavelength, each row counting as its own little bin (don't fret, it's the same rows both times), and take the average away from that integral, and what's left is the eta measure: 8.43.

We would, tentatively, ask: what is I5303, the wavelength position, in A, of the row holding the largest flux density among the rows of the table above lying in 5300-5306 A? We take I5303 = 5305.48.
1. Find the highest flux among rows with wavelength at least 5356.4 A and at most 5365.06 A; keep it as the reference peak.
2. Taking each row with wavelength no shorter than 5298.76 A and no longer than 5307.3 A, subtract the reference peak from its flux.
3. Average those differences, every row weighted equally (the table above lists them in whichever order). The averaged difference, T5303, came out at -15.2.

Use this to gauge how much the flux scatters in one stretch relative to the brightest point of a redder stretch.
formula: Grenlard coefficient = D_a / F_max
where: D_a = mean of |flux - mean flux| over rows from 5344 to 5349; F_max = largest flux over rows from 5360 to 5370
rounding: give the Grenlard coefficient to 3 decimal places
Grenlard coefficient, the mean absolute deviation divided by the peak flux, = 0.029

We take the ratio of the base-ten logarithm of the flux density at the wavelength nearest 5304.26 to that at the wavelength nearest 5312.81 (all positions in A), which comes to 1.00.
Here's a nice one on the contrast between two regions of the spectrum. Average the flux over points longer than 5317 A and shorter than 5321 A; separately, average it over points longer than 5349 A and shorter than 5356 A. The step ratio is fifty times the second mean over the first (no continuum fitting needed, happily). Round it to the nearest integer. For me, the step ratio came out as 48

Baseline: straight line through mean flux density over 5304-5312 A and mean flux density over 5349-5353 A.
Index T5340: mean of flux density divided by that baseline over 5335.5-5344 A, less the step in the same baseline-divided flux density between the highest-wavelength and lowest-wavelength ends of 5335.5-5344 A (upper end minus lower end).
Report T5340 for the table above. 0.87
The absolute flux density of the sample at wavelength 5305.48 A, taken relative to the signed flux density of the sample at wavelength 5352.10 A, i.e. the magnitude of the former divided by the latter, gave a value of 1.00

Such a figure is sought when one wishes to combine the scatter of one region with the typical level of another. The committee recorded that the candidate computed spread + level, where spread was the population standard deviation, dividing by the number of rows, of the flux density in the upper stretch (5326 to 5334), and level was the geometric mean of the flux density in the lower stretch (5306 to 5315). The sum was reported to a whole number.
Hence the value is 146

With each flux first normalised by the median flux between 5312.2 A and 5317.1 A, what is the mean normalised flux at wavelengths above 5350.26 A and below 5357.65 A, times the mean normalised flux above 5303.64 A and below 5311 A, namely 1.07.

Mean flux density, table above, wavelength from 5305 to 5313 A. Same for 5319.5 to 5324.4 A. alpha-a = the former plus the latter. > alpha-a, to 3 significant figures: 286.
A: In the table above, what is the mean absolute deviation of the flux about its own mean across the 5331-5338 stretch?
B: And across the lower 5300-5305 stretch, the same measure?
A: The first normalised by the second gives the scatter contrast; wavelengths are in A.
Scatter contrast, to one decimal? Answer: 0.7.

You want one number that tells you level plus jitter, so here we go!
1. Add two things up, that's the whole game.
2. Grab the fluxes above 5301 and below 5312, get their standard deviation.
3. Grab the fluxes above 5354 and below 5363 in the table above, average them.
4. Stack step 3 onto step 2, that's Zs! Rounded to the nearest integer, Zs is 152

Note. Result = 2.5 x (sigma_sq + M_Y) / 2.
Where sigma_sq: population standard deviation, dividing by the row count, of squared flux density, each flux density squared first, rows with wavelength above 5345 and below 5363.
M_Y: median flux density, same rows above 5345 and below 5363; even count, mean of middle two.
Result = 4085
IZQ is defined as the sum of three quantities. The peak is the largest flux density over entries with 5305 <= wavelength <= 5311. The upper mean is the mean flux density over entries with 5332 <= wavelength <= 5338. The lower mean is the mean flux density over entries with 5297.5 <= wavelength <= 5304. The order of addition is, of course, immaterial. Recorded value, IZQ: 417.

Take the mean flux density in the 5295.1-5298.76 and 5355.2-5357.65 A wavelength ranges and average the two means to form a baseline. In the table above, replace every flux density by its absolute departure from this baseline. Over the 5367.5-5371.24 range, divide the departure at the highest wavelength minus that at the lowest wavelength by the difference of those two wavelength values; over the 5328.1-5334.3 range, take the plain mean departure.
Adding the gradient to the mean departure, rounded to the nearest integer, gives 16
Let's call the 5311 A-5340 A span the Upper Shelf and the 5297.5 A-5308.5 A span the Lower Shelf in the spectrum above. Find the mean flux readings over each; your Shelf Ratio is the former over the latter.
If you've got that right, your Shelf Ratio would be 0.98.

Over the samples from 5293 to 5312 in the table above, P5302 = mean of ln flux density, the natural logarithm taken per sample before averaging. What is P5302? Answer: 4.93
